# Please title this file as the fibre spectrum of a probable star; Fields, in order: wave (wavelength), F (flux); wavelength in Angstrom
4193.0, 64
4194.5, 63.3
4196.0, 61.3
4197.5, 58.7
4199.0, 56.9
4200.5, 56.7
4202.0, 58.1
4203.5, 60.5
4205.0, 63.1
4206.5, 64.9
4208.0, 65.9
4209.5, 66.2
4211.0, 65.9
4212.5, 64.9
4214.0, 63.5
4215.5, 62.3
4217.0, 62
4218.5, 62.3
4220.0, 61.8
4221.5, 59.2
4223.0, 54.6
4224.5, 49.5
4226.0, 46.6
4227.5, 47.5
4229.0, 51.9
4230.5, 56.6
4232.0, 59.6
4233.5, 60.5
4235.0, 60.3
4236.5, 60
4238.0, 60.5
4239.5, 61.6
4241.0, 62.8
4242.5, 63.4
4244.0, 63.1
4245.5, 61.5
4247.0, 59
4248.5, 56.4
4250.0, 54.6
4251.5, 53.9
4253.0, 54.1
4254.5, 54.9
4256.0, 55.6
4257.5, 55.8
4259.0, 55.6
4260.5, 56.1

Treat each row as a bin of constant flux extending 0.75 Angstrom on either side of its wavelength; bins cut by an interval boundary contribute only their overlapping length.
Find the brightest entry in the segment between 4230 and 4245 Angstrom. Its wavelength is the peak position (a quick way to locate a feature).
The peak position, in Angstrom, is 4242.5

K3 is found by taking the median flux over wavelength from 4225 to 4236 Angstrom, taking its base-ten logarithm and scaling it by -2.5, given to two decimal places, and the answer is -4.38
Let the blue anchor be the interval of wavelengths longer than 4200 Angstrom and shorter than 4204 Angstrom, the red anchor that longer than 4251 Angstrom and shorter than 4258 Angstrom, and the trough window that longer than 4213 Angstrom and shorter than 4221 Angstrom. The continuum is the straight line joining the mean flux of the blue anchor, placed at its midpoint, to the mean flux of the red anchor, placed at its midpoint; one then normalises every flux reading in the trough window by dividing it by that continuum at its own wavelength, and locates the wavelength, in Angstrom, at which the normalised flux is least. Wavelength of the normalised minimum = 4217.0 Angstrom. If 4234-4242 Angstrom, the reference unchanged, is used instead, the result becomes 4236.5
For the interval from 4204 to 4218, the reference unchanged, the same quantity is 4217.0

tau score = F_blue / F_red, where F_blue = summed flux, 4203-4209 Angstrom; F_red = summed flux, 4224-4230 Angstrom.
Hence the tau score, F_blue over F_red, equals 1.3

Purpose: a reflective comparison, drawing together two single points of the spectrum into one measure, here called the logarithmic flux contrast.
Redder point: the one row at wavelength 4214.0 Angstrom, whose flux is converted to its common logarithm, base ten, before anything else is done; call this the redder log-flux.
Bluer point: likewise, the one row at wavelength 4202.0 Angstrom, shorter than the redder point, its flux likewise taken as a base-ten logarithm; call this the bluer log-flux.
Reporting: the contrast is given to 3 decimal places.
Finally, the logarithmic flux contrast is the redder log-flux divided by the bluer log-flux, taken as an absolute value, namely 1.022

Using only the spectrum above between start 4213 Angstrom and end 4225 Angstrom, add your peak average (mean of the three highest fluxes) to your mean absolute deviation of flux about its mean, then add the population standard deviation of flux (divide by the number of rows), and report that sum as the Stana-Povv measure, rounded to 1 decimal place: 71.0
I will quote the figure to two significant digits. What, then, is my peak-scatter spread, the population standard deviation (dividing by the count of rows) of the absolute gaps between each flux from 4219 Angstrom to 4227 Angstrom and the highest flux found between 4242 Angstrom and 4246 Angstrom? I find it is 5.7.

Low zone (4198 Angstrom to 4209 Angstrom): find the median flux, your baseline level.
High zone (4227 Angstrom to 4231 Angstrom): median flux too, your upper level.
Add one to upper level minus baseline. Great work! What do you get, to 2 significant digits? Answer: -7.6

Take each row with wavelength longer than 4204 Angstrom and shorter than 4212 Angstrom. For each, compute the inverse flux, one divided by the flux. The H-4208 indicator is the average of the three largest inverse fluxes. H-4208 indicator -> 0.015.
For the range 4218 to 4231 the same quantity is 0.021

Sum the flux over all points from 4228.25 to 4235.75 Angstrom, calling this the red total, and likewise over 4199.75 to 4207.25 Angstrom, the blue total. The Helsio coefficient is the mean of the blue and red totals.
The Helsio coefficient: 296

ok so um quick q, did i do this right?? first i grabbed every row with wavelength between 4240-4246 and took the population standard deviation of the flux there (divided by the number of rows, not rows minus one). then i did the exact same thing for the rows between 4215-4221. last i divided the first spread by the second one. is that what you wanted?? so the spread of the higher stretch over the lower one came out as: 3.4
